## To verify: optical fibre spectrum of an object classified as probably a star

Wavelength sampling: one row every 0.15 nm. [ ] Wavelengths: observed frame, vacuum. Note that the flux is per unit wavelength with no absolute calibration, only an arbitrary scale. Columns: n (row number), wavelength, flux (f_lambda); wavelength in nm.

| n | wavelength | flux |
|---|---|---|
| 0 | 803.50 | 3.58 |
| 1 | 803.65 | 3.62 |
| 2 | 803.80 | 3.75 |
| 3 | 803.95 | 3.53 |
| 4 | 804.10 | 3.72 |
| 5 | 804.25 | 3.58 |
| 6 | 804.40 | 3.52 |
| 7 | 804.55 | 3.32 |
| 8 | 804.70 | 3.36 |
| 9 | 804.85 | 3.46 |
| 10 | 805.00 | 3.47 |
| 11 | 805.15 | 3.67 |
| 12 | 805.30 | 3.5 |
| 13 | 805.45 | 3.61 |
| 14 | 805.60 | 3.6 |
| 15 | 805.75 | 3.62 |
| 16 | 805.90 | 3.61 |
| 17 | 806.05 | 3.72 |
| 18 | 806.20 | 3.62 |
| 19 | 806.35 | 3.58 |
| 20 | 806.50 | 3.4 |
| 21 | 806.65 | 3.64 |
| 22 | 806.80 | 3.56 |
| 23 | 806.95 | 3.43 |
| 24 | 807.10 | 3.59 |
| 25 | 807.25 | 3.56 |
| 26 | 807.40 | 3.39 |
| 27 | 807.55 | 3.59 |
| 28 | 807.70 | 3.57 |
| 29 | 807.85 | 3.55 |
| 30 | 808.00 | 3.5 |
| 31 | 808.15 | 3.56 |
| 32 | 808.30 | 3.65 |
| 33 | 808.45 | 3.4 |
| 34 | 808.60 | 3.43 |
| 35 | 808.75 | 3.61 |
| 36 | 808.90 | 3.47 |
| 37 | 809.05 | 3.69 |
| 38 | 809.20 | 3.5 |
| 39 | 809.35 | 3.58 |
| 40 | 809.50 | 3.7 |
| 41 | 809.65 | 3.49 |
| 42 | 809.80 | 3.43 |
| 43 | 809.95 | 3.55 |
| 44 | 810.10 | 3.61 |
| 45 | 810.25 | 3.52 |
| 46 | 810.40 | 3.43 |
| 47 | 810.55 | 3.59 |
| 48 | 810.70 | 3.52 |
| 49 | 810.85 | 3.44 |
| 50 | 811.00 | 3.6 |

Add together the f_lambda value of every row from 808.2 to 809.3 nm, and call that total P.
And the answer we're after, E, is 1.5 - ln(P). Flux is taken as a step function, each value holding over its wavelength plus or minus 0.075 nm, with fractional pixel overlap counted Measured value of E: -1.7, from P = 25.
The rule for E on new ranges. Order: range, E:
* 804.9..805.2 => -0.5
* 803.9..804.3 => -0.9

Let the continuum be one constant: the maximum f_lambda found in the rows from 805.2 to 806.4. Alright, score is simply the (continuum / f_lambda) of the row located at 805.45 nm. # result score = 1.03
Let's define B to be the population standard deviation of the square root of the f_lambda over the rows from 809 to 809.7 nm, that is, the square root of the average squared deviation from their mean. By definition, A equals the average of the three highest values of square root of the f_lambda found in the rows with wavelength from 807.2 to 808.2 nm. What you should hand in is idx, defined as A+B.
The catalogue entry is 1.91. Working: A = 1.89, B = 0.024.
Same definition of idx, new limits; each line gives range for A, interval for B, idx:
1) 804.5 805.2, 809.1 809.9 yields 1.90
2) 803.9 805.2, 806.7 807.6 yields 1.93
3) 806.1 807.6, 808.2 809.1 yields 1.93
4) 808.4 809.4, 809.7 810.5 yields 1.92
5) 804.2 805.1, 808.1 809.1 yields 1.90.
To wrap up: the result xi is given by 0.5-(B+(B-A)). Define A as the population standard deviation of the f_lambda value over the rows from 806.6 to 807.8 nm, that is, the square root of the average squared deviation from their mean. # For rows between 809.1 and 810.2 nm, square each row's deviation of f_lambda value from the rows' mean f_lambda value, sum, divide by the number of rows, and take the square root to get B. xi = 0.415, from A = 0.080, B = 0.082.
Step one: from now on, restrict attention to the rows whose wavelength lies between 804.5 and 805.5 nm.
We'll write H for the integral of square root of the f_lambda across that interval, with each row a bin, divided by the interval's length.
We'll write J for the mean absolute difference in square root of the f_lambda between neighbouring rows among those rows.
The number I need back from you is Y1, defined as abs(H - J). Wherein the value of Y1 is 1.84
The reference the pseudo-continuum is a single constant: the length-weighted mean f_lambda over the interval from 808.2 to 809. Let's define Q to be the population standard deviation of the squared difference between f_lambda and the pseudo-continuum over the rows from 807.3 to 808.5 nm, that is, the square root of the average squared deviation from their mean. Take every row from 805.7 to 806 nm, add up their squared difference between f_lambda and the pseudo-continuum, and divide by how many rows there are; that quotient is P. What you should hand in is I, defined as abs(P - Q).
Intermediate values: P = 0.009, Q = 0.007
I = 0.0023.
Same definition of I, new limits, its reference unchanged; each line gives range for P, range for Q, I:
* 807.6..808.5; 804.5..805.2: 0.0080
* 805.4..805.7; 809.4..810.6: 0.0025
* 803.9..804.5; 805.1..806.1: 0.0015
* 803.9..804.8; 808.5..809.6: 0.0059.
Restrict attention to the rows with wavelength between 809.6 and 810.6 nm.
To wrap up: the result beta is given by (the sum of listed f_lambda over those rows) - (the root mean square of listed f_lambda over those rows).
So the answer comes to 21.1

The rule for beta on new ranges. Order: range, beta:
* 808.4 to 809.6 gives 24.8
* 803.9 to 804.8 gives 17.5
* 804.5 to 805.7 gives 24.5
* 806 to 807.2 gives 25.0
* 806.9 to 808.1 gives 24.7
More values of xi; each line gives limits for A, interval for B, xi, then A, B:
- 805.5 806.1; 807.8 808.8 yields 0.379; 0.048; 0.084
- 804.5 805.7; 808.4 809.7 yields 0.409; 0.115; 0.103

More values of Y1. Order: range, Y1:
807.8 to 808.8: 1.85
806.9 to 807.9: 1.85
